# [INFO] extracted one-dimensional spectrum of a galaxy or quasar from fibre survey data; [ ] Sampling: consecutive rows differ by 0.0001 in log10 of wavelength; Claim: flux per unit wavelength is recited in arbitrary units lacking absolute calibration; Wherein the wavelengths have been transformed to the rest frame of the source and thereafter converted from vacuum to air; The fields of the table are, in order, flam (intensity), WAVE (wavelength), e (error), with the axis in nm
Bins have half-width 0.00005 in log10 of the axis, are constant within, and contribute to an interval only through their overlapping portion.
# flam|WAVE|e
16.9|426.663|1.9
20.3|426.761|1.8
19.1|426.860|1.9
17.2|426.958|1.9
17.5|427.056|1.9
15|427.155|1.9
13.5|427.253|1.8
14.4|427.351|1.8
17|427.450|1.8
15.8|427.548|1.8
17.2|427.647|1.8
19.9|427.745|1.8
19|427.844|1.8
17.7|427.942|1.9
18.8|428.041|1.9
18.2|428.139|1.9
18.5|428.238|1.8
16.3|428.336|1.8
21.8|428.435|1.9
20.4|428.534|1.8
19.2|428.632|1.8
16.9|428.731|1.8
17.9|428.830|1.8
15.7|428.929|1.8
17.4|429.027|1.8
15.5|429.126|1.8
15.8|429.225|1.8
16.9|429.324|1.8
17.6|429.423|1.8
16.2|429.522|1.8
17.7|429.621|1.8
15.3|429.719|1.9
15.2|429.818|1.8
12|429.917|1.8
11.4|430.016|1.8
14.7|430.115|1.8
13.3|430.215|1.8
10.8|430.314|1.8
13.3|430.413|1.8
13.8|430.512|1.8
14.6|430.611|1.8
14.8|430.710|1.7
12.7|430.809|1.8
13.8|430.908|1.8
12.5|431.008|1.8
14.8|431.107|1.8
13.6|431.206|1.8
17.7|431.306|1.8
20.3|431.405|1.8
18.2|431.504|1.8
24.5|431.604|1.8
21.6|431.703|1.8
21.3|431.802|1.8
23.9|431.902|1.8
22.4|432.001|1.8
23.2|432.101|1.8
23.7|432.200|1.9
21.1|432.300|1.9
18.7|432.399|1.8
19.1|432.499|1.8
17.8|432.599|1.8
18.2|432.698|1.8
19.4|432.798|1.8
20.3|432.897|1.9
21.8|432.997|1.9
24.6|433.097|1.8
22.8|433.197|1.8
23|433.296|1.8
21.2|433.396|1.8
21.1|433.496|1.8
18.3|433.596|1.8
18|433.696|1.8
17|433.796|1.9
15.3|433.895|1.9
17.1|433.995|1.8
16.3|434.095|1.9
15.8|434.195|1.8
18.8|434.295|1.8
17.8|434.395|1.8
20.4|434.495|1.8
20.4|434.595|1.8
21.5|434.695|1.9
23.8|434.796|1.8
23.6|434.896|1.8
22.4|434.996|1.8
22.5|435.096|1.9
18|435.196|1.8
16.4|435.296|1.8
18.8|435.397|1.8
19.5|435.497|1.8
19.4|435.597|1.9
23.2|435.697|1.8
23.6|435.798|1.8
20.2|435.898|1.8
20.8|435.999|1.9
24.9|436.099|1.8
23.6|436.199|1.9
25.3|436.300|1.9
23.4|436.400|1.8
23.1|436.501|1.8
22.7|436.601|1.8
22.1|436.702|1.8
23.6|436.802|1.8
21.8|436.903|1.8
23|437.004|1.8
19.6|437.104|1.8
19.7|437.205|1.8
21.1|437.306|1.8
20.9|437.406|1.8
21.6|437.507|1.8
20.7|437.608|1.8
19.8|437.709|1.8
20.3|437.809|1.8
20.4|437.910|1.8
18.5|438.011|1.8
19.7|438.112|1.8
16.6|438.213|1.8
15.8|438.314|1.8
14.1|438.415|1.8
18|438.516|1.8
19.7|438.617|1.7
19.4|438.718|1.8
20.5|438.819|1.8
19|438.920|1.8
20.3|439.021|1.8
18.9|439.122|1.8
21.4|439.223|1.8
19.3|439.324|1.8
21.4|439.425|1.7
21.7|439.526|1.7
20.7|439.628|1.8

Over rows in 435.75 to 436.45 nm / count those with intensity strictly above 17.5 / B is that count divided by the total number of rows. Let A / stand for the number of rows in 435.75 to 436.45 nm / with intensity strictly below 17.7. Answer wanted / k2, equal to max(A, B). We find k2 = 1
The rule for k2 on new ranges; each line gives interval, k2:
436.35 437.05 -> 1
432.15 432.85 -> 1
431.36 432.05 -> 1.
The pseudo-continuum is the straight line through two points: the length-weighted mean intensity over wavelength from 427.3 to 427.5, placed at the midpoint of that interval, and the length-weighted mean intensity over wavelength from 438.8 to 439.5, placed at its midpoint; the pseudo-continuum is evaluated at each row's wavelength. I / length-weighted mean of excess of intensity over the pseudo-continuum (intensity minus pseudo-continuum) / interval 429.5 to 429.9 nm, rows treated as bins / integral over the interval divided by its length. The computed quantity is -1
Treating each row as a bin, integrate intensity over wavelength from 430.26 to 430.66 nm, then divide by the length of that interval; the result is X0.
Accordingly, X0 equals 13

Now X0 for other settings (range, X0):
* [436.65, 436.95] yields 22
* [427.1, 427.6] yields 15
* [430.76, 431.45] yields 15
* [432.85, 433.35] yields 22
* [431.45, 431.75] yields 21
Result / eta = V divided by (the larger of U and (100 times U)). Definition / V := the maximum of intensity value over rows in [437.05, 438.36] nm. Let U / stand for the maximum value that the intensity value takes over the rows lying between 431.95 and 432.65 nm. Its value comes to 0.0091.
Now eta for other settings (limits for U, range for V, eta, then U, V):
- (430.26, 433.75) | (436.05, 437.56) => 0.0103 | 24.6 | 25.3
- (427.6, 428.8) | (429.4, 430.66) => 0.0081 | 21.8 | 17.7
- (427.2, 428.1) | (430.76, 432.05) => 0.0123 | 19.9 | 24.5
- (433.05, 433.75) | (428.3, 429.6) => 0.0089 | 24.6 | 21.8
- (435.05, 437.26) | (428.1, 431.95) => 0.0097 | 25.3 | 24.5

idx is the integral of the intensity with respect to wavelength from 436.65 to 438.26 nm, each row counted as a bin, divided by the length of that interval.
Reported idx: 21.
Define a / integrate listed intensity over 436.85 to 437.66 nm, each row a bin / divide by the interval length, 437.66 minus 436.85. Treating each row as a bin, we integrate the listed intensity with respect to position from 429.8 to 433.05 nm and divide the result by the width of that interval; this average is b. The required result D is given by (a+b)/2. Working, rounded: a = 21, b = 17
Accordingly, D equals 19.2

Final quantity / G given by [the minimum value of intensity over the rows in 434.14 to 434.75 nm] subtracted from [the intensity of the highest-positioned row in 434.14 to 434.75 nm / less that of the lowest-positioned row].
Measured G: -10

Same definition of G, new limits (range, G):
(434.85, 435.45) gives -21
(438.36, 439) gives -9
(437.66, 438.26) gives -20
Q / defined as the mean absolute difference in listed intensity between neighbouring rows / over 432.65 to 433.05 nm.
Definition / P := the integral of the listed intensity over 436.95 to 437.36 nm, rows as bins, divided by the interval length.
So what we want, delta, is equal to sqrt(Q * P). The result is 5.0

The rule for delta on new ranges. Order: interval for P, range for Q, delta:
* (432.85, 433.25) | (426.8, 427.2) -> 5.9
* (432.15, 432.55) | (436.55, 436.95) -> 5.2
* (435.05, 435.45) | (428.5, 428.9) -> 5.3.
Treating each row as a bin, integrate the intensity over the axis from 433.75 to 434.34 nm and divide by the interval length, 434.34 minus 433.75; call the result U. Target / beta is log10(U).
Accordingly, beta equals 1.22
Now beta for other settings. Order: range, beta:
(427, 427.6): 1.19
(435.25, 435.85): 1.30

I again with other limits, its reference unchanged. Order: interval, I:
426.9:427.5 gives 0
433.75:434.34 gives -2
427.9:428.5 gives 3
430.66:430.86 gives -3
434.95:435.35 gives 1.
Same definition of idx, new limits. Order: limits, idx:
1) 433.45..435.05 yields 19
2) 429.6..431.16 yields 14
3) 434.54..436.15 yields 21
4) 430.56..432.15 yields 18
